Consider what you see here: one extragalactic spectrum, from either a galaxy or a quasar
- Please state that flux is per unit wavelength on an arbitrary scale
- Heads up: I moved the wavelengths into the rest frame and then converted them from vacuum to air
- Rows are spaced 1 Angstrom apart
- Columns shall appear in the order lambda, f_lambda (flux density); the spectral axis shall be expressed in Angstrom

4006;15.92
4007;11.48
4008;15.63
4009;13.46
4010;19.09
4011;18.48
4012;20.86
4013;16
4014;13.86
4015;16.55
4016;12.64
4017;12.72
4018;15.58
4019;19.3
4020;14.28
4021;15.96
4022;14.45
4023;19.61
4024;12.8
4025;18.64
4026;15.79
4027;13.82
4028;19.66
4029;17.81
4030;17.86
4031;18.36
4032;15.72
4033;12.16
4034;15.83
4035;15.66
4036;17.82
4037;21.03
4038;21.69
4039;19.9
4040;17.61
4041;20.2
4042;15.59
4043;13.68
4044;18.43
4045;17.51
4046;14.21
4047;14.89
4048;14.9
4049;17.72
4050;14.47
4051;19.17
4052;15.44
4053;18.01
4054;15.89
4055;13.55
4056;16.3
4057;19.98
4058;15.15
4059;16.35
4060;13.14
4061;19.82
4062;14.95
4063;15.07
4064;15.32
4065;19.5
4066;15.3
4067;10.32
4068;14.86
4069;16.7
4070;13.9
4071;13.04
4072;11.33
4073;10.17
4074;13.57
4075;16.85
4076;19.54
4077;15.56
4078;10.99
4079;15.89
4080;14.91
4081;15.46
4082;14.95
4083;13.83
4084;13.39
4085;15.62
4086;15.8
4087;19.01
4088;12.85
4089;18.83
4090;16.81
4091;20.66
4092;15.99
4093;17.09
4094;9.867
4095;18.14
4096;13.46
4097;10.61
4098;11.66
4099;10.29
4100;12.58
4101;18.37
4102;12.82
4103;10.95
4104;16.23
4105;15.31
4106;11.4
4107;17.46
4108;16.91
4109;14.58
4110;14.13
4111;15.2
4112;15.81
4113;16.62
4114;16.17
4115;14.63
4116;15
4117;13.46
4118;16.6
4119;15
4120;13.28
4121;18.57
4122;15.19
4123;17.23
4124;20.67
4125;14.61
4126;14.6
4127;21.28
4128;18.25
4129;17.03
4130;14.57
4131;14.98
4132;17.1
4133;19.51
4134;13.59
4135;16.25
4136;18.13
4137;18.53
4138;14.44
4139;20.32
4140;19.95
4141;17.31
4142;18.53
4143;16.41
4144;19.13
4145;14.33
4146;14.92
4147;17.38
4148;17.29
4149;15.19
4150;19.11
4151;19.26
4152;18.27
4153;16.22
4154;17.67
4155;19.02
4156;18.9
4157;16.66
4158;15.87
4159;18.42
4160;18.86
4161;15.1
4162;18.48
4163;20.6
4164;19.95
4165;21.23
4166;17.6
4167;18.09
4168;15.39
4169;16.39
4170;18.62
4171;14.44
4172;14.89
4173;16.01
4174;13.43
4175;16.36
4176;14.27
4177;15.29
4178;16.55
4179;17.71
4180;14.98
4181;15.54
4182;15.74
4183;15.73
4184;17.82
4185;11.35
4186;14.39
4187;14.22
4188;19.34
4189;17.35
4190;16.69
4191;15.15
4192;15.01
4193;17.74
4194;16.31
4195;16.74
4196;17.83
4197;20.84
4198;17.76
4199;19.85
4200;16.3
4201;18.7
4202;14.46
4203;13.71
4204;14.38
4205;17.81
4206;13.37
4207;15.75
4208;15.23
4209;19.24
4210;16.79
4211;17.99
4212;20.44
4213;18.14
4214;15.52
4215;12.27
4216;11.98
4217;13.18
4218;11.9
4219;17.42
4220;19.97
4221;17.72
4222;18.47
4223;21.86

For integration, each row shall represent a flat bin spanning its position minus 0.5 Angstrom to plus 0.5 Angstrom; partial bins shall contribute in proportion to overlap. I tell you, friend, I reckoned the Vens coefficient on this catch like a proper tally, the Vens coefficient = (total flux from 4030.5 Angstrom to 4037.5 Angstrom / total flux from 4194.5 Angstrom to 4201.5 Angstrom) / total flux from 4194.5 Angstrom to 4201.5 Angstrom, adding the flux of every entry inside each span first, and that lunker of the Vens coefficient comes 0.0071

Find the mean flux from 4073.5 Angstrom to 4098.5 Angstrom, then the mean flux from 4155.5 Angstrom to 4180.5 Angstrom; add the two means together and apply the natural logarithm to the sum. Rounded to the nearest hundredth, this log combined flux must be 3.47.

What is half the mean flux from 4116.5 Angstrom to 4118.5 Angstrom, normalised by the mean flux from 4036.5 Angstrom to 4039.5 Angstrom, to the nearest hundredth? 0.36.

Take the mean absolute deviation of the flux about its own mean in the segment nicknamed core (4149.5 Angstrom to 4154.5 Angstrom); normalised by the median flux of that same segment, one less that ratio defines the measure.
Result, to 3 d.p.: 0.949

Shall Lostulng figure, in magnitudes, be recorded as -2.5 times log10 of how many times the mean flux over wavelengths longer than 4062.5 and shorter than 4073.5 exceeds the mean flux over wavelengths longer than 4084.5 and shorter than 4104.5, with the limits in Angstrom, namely 0.056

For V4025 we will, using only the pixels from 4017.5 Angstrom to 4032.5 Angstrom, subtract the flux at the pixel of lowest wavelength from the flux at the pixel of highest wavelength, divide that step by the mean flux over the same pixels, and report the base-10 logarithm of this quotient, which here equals -2.1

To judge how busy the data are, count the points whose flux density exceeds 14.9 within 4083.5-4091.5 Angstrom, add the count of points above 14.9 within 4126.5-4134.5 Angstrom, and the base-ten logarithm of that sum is 1.08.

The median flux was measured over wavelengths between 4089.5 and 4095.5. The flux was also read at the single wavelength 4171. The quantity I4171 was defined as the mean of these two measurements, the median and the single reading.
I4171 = 15.7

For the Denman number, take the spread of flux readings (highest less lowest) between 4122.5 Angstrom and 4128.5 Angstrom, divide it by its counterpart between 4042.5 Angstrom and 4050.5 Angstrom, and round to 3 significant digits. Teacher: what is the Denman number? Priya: 1.41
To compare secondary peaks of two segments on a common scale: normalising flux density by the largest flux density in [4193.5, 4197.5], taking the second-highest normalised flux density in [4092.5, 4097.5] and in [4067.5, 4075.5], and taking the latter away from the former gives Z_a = 0.02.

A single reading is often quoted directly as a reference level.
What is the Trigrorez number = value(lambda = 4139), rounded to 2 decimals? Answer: 20.32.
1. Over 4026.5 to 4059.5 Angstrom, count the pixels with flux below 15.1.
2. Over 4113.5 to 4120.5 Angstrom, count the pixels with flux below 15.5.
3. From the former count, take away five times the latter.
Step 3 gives -17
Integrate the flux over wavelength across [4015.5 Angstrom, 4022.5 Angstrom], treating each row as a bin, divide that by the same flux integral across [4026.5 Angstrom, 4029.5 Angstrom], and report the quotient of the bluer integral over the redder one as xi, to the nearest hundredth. 2.05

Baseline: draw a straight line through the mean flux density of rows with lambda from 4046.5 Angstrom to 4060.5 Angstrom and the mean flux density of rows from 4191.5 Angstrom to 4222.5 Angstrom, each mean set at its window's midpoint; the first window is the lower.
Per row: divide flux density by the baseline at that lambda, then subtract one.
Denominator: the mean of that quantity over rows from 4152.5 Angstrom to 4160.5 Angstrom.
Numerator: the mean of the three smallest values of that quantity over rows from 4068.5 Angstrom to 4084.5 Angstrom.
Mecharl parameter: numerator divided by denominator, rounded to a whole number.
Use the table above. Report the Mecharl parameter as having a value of -4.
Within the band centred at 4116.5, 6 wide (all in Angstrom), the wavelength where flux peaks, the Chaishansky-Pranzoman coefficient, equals 4118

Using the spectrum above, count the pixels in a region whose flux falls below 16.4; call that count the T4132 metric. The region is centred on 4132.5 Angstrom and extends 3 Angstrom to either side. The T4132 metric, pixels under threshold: 4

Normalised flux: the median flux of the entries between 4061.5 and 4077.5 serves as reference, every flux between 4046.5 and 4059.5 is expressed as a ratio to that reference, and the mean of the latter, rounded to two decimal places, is 1.09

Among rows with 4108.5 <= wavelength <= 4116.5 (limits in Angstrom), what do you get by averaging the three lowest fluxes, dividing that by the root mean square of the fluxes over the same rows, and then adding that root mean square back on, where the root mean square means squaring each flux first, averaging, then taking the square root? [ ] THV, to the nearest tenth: 16.2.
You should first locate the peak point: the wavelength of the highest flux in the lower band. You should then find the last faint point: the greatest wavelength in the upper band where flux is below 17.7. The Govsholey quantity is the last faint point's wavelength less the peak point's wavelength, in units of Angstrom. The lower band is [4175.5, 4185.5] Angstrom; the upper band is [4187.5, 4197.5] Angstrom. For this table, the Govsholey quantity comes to 11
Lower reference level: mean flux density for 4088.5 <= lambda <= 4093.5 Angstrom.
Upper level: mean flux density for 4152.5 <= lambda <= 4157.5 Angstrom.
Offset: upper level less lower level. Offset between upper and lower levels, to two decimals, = -0.18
